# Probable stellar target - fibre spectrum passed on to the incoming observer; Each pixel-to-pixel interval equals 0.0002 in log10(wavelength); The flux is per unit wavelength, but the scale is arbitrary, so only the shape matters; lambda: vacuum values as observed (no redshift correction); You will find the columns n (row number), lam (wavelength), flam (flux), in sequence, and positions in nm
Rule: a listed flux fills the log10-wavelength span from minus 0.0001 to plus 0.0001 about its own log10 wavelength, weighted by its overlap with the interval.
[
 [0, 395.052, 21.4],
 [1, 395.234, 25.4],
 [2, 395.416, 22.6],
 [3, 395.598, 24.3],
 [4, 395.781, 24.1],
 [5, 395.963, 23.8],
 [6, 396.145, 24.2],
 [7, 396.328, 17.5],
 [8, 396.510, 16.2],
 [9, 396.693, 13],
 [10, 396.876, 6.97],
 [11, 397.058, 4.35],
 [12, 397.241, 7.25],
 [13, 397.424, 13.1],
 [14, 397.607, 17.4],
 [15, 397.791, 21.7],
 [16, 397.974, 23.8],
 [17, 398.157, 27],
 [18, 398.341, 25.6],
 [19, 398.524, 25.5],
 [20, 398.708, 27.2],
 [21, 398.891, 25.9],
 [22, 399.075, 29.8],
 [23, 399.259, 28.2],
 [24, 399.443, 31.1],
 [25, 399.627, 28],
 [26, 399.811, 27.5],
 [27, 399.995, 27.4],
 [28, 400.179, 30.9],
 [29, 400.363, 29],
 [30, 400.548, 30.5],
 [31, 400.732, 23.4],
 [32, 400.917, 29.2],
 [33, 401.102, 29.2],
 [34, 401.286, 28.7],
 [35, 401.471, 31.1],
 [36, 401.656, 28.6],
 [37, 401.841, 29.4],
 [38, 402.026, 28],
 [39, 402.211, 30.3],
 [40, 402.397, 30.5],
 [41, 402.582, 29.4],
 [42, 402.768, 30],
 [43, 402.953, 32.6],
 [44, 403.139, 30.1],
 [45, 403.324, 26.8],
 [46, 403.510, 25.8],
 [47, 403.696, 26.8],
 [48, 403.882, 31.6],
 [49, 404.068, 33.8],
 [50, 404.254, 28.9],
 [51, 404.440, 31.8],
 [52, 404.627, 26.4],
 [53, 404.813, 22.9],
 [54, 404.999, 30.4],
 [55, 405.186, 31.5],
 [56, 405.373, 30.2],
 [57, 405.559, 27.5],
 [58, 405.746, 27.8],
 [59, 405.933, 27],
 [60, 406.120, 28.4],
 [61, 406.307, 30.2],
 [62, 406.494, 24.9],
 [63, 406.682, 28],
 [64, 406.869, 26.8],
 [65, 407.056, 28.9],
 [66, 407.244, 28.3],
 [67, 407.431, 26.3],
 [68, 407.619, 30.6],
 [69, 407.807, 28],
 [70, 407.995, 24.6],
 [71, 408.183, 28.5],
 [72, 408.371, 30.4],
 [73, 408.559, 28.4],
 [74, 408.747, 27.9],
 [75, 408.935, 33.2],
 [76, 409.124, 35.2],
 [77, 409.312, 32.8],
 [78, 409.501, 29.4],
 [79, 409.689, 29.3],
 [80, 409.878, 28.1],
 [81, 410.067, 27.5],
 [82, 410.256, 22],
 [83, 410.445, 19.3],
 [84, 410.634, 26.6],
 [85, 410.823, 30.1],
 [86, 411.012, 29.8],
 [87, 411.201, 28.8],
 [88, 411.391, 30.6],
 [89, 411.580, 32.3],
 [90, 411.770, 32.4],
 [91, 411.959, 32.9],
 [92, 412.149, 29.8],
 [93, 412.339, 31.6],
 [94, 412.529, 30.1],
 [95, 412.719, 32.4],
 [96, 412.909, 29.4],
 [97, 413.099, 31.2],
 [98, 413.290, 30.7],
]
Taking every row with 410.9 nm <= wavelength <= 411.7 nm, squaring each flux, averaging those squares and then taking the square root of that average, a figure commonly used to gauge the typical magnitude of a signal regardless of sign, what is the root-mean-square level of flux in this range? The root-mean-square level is 30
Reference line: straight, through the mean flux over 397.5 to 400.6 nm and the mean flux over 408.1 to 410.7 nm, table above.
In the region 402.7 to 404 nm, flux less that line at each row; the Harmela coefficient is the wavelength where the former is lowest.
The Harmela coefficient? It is 403.510 nm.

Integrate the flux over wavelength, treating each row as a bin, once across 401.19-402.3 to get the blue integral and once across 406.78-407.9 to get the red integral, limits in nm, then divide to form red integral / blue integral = 0.97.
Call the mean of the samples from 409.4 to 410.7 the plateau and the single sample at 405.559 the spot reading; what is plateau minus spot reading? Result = -1.5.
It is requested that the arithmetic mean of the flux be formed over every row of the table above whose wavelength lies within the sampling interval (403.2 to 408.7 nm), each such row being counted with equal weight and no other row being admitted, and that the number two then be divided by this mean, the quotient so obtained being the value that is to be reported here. 0.071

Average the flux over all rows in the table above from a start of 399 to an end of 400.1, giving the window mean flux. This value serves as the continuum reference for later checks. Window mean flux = 28.7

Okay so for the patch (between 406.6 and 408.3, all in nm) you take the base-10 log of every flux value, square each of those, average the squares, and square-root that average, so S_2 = 1.44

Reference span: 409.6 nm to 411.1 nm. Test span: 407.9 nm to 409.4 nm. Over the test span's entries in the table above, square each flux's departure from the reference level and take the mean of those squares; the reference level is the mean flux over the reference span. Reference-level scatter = 23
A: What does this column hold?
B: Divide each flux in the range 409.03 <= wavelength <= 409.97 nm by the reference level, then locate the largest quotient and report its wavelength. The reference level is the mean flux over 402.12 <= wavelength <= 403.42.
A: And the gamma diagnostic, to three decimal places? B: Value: 409.124 nm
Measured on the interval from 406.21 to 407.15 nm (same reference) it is 406.307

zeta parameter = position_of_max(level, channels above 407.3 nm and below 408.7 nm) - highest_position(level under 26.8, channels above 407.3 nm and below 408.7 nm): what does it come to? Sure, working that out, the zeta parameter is -0.38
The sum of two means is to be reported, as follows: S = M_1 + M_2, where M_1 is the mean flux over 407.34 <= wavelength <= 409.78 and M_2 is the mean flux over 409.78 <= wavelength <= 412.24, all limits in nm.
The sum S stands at 58.1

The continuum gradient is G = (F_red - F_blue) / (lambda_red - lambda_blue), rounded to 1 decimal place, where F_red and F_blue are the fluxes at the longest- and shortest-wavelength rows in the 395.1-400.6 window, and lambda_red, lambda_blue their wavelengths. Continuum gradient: 1.0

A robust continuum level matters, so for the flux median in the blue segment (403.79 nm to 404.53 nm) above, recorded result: 31.7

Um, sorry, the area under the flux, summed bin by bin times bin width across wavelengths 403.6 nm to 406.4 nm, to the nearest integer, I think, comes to 81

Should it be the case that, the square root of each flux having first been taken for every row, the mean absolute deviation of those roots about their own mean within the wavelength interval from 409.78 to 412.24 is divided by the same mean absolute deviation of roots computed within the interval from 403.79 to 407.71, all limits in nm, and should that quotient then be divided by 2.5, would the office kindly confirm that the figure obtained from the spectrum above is 0.60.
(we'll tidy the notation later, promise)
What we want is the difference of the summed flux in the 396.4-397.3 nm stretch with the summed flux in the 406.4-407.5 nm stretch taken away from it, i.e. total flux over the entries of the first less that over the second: -115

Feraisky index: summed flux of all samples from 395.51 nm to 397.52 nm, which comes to 175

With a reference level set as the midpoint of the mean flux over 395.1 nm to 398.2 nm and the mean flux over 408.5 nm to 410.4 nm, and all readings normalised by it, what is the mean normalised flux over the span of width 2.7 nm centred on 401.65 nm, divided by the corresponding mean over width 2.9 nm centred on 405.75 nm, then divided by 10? 0.104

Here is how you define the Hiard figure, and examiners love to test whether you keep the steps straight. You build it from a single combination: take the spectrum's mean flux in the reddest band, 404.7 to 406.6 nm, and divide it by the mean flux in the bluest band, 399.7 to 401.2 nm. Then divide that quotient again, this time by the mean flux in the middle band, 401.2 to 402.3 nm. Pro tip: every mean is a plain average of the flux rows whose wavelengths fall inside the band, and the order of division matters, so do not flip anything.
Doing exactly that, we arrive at 0.034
